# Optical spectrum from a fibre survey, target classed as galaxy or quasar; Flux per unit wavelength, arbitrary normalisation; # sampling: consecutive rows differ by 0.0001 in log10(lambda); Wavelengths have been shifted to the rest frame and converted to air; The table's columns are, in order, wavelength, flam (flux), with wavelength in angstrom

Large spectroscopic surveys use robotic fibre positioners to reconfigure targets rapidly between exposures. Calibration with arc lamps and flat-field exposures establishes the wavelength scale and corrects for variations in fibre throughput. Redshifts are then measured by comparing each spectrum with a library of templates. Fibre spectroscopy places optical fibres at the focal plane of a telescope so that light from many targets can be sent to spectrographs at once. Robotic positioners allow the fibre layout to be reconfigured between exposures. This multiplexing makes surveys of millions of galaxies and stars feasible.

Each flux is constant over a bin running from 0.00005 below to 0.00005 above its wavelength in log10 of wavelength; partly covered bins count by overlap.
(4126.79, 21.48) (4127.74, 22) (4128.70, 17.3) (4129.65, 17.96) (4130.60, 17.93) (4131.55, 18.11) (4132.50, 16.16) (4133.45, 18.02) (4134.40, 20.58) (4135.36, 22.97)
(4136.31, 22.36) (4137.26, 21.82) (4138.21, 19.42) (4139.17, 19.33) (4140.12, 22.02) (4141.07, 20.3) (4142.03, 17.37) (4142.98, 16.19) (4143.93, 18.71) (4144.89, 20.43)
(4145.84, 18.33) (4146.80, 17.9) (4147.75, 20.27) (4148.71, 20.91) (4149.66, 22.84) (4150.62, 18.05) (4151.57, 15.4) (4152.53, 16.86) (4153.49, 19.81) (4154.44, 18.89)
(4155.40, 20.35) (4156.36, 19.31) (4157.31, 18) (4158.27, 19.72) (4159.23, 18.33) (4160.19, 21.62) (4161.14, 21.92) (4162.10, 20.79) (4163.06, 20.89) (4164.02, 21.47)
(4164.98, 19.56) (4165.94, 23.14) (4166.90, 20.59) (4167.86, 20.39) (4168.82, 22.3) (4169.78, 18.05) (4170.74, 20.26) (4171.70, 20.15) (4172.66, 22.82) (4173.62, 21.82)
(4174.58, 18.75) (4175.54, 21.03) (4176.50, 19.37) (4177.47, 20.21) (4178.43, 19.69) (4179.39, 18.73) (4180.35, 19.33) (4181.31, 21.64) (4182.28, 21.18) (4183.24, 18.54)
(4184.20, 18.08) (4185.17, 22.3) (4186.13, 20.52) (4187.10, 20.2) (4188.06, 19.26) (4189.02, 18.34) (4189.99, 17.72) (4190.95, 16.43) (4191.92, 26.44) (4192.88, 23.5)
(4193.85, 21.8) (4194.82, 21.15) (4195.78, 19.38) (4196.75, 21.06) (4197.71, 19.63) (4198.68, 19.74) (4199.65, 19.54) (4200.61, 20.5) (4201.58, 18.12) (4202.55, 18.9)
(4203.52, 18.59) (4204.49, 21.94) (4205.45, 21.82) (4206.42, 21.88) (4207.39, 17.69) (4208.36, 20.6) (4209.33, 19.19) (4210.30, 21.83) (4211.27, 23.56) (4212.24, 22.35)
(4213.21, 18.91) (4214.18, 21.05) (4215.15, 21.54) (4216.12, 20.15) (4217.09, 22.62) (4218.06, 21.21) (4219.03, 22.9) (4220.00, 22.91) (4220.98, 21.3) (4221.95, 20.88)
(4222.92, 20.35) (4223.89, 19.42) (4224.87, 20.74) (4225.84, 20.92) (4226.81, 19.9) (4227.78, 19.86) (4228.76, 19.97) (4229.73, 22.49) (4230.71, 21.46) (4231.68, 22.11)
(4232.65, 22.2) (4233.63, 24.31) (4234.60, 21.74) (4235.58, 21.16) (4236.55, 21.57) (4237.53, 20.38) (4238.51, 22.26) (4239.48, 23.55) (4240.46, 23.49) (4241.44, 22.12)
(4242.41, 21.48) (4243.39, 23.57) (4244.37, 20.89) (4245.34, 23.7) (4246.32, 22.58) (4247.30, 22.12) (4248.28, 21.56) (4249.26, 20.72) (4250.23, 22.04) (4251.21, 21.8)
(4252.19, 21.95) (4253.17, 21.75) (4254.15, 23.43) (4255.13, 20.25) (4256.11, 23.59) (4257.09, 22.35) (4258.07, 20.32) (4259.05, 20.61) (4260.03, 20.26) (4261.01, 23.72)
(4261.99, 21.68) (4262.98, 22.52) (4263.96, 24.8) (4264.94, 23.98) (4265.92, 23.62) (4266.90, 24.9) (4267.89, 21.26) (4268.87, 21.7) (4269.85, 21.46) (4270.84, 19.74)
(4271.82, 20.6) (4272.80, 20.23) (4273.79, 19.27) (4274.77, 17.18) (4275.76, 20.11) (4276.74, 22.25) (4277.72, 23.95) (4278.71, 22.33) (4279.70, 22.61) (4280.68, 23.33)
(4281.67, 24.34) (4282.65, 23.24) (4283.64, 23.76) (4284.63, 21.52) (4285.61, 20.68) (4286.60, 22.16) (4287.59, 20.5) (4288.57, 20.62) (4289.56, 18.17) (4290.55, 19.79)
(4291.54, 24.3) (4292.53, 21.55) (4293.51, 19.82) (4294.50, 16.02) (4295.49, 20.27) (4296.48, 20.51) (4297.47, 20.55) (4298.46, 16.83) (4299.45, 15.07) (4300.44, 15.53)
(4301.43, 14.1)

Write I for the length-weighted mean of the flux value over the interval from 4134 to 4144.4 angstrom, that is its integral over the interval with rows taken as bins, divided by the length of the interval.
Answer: 20.1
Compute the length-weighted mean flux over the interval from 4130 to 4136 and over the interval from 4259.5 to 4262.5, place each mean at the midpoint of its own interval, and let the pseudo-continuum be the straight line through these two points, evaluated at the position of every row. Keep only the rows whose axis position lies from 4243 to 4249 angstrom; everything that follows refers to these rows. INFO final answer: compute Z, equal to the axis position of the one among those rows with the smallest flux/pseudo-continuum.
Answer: 4244.37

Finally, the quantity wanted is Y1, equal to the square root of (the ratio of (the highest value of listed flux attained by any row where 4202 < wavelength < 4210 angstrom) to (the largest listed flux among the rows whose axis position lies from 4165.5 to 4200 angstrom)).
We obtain 0.91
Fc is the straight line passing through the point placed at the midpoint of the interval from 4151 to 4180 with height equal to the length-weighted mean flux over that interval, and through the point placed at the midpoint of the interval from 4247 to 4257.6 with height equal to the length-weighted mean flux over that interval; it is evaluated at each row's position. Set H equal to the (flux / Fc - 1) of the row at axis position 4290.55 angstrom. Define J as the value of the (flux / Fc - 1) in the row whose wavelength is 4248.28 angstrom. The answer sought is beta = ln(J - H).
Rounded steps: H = -0.13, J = -0.01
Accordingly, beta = -2.13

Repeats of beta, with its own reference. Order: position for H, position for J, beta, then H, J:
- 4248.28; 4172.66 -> -1.93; -0.01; 0.13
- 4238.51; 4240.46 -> -2.91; 0.03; 0.08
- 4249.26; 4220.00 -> -2.02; -0.05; 0.08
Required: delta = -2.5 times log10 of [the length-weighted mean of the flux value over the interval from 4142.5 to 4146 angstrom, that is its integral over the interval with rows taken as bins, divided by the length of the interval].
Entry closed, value -3.17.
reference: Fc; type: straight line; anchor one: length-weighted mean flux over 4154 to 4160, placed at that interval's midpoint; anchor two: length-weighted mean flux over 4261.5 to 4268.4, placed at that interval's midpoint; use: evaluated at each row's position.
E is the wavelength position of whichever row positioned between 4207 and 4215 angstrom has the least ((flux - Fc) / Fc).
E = 4207.39 angstrom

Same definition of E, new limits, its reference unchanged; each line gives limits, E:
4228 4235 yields 4228.76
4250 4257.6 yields 4255.13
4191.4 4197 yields 4195.78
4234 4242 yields 4237.53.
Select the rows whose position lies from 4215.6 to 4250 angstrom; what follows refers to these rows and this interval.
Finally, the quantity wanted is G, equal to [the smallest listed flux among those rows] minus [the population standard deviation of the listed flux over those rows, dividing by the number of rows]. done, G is 18.2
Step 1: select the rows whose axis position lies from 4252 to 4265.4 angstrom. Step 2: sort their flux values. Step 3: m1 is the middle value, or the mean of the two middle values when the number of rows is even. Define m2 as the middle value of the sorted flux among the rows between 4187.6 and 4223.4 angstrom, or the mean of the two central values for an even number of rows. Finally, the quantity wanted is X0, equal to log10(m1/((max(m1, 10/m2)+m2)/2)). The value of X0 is 0.013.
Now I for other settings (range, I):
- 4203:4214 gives 20.8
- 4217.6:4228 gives 21.0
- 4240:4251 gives 22.2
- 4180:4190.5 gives 19.7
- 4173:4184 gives 20.0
